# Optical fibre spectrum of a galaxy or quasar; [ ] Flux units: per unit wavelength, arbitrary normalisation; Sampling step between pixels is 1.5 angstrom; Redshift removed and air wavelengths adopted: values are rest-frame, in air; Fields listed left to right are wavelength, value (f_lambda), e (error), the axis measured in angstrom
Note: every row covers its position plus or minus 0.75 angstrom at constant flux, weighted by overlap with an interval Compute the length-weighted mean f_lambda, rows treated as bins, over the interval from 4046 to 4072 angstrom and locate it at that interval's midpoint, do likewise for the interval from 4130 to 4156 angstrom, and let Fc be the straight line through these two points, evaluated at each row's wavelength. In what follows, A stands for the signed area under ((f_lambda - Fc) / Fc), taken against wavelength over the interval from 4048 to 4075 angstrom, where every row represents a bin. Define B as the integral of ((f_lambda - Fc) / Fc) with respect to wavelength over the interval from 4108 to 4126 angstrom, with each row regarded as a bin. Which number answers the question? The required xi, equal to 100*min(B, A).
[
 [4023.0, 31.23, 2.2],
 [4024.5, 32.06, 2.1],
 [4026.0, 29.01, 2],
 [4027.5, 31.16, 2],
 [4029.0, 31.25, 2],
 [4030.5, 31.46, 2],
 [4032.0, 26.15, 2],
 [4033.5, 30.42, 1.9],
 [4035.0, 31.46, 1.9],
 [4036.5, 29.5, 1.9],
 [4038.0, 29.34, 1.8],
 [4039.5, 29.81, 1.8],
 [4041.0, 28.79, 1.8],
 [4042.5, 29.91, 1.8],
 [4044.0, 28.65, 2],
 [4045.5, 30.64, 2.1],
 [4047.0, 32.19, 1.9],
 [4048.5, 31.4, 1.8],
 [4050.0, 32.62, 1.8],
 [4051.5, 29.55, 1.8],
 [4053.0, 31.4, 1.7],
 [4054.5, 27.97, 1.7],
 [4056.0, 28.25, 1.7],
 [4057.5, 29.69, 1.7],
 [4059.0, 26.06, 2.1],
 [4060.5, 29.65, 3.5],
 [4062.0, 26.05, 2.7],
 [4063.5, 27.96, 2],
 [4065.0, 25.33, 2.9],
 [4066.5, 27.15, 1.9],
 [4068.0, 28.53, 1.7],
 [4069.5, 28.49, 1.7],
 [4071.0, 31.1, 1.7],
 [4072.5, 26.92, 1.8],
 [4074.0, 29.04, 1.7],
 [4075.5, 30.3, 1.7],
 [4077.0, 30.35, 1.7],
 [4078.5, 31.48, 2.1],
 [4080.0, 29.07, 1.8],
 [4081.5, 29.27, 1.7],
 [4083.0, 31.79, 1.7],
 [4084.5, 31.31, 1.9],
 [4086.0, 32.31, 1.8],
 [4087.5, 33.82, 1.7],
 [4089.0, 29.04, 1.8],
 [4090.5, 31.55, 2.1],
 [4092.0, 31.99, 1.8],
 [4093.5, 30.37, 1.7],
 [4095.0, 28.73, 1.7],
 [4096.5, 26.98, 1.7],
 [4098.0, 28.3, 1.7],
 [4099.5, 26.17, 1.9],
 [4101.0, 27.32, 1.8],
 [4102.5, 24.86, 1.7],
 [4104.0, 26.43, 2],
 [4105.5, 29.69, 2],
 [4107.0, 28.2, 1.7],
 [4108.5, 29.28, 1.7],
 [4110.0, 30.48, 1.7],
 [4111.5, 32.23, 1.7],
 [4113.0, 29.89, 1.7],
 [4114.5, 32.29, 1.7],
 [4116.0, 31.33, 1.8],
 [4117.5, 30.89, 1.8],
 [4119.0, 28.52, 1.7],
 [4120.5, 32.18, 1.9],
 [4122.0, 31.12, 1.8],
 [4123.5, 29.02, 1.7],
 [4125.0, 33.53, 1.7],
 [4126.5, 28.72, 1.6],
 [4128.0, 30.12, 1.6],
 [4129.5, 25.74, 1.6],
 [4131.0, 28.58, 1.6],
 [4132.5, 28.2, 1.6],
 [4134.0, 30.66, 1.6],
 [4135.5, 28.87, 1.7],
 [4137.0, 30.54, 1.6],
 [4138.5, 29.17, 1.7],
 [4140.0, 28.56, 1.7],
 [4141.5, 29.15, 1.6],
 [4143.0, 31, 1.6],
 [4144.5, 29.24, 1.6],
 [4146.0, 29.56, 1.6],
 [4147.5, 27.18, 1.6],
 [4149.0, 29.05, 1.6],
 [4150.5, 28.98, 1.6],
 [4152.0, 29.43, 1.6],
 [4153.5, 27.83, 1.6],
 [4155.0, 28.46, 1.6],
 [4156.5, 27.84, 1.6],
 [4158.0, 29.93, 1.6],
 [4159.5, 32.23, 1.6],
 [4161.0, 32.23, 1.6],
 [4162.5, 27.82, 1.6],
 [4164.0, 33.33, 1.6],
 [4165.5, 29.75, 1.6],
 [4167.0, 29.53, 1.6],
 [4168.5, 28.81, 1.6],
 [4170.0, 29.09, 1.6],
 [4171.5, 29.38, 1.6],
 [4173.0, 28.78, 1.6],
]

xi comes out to -28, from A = -0.3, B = 1.1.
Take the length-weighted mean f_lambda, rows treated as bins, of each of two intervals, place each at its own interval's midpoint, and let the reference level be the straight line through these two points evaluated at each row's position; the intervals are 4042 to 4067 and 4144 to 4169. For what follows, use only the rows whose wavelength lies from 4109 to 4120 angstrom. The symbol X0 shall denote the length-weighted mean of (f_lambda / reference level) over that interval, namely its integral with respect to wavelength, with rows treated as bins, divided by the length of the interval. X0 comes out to 1.050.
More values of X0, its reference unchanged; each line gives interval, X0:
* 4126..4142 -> 0.984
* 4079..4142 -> 1.013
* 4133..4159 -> 0.990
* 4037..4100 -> 1.013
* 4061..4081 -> 0.981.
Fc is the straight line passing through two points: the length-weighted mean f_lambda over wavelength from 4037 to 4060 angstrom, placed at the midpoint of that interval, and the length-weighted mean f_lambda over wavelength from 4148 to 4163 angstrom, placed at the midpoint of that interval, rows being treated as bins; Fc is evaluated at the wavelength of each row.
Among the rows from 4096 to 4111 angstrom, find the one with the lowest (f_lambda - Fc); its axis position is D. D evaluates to 4102.5 angstrom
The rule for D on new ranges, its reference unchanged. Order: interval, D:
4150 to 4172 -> 4153.5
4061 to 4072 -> 4065.0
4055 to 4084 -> 4065.0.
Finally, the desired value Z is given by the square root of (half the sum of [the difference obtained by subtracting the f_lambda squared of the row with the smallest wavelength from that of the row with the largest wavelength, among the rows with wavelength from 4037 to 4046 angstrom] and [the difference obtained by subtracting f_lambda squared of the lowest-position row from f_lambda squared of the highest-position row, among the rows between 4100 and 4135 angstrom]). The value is 12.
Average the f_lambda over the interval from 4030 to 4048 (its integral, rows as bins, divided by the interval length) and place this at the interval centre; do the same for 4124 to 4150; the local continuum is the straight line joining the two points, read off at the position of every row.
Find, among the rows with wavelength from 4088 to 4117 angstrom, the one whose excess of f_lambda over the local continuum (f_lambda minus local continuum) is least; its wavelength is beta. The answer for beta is 4102.5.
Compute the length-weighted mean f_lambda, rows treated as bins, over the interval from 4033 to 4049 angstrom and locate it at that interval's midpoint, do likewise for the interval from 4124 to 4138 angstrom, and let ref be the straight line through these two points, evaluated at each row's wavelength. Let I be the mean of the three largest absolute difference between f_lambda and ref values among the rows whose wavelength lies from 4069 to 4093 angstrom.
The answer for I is 3.2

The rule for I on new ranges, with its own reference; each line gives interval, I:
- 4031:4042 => 2.2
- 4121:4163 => 3.6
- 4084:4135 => 4.3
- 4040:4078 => 4.2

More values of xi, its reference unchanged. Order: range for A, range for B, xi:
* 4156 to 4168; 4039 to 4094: 54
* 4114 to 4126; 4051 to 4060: -6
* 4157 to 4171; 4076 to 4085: 46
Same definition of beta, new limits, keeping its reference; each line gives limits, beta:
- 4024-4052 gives 4032.0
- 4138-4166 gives 4147.5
